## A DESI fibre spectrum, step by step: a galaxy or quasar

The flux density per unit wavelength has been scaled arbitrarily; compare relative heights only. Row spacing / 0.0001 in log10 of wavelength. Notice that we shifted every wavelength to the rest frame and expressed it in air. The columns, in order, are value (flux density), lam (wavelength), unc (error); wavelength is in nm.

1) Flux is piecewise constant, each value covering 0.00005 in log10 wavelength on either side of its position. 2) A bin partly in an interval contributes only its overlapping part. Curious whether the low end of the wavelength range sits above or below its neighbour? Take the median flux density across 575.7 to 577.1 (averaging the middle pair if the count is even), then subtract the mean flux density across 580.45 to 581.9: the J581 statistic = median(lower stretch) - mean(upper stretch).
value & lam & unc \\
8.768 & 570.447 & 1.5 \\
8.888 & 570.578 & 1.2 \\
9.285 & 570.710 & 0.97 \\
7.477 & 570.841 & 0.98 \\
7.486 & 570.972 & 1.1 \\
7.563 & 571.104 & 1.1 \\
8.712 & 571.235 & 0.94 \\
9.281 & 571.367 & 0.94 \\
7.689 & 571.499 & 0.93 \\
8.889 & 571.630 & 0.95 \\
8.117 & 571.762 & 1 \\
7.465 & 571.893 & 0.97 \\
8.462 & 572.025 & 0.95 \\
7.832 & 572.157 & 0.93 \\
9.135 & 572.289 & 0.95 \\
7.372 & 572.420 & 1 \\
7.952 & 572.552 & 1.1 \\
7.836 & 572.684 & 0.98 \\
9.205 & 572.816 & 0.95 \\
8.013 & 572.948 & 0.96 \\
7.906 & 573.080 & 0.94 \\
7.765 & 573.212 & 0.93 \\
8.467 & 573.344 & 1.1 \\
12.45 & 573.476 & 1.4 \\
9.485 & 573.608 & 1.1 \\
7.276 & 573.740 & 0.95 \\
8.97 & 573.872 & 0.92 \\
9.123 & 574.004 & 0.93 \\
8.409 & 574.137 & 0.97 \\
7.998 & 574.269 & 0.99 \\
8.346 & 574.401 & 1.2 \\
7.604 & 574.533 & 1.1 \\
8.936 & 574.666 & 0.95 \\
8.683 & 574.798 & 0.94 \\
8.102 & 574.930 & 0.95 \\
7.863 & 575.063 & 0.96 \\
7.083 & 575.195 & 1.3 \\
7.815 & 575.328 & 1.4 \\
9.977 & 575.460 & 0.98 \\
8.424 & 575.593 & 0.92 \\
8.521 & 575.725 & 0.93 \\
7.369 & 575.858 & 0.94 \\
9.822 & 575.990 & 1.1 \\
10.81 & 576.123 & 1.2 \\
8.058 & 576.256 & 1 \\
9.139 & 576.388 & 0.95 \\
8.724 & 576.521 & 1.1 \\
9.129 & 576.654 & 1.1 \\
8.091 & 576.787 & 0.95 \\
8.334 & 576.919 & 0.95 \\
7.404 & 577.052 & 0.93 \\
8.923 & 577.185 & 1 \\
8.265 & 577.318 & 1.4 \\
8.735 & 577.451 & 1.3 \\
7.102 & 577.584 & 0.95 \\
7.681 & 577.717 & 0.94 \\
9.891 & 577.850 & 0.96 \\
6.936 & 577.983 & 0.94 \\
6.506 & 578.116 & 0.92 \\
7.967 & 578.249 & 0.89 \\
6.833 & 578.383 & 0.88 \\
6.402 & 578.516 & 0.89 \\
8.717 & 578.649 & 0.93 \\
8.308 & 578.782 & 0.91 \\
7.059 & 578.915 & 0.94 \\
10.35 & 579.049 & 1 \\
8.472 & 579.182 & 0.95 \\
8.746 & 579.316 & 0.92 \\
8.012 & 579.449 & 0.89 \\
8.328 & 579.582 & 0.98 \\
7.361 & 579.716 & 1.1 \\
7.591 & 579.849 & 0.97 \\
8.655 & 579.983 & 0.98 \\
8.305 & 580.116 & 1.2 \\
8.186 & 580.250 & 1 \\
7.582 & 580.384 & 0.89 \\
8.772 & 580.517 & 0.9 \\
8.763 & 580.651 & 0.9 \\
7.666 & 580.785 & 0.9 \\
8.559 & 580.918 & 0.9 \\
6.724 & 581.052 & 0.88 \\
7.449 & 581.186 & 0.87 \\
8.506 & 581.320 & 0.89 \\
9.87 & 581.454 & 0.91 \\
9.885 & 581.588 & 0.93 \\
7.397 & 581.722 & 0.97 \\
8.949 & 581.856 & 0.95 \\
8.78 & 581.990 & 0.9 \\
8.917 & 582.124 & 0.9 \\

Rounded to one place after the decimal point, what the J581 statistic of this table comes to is 0.1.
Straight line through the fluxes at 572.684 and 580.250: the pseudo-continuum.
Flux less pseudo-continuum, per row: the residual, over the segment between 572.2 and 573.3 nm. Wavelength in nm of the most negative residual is 572.420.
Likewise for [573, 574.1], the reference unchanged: 573.740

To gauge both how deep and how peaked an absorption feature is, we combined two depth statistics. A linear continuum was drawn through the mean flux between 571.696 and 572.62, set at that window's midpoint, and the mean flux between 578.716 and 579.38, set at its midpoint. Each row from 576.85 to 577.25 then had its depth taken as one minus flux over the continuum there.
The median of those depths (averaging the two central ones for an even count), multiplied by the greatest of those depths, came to 0.001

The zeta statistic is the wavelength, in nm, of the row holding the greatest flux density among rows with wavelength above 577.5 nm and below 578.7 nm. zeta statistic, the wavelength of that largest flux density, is 577.850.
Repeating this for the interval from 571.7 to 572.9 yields 572.816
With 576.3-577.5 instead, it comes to 576.388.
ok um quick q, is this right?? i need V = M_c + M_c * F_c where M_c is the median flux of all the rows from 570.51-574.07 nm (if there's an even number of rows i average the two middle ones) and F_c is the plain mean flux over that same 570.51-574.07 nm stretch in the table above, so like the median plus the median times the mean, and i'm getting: 76.7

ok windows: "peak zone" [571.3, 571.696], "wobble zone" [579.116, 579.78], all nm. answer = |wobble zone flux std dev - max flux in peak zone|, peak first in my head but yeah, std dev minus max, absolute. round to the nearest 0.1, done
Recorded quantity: 8.8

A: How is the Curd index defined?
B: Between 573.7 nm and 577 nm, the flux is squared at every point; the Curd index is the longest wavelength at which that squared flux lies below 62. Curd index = 575.858 nm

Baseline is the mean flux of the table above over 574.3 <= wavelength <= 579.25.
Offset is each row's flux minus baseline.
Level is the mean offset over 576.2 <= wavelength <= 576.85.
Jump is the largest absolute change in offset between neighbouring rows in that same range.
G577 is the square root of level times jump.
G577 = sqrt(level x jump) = 0.6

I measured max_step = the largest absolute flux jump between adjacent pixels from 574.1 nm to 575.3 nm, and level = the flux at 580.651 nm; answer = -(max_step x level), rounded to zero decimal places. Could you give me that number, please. -12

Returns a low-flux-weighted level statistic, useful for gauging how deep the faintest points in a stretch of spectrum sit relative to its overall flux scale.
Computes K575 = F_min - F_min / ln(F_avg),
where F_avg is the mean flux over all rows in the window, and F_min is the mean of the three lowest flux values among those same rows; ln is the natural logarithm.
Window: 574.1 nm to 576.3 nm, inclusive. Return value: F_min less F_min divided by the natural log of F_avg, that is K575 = 3.9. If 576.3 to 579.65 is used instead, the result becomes 3.4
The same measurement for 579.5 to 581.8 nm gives 3.8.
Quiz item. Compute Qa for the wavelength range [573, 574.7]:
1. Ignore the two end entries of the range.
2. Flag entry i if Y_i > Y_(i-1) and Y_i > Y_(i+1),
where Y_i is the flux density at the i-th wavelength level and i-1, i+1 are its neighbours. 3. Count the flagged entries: 3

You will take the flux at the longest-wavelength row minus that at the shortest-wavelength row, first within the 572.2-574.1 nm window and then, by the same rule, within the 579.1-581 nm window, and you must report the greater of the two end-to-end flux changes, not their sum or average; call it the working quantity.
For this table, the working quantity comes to 0.09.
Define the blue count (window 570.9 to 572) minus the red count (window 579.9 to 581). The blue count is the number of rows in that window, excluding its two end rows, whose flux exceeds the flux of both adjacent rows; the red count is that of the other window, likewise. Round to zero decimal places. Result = 1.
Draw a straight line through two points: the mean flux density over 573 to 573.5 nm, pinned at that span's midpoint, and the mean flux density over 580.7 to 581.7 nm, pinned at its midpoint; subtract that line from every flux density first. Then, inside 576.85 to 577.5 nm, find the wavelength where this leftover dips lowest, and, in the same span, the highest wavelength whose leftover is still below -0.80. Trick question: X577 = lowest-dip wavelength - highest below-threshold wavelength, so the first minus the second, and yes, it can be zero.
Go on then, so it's 0.00 nm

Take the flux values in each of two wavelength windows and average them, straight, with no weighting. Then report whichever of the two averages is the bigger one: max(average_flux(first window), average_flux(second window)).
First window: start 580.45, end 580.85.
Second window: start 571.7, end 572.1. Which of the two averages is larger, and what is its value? 8.4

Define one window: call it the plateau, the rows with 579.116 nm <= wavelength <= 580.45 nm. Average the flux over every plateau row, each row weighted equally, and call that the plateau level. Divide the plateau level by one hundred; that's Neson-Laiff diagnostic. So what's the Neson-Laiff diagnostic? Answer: 0.0812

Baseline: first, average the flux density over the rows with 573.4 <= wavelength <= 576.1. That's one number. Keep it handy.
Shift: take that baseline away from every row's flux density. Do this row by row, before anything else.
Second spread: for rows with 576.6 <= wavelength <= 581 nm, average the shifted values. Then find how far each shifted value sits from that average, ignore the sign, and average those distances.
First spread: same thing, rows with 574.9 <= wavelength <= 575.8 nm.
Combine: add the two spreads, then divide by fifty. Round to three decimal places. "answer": 0.026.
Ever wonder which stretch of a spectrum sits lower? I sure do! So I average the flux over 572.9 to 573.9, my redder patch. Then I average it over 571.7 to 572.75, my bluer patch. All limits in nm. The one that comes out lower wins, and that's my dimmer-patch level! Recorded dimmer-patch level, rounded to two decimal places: 8.02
